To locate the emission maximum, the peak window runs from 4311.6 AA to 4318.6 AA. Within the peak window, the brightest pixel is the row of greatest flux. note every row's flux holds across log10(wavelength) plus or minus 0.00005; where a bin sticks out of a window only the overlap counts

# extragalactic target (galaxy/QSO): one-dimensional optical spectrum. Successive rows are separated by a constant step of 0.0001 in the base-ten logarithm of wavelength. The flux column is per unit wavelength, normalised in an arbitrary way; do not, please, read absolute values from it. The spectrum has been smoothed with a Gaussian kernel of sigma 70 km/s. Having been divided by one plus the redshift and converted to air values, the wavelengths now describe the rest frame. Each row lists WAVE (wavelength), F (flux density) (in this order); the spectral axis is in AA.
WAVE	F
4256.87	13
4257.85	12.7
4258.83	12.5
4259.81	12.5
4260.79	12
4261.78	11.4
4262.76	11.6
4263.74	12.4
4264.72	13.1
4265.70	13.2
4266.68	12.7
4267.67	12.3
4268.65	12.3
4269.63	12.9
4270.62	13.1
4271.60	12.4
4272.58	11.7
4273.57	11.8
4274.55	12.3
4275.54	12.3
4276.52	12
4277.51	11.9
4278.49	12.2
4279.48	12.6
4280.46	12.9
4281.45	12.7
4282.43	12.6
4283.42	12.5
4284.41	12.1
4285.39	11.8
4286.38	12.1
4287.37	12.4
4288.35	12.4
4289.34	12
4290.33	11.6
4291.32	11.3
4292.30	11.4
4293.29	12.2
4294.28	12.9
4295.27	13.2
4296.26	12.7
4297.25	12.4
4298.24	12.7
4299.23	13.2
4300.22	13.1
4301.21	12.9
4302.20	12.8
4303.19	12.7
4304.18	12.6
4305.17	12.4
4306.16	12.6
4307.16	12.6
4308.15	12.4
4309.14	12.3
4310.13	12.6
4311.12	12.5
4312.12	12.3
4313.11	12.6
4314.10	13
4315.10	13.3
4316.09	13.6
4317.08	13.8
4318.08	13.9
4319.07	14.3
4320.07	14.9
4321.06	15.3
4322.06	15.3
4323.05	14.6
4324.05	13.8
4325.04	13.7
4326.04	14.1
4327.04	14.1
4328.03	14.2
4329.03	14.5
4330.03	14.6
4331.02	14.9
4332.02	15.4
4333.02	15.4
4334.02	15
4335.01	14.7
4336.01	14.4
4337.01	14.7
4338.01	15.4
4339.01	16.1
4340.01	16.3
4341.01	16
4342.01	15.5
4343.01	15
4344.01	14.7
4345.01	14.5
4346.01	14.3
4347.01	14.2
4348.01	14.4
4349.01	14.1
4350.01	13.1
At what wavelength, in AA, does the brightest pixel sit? 4318.08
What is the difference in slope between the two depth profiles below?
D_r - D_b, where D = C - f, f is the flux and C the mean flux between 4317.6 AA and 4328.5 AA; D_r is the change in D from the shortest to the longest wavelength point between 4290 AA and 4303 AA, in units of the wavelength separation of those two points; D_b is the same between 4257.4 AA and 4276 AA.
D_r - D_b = -0.1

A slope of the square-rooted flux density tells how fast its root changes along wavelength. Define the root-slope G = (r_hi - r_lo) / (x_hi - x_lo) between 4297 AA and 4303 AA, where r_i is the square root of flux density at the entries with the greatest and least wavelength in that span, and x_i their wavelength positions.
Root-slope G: 0.011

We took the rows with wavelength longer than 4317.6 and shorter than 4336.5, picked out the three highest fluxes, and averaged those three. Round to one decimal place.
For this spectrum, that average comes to 15.4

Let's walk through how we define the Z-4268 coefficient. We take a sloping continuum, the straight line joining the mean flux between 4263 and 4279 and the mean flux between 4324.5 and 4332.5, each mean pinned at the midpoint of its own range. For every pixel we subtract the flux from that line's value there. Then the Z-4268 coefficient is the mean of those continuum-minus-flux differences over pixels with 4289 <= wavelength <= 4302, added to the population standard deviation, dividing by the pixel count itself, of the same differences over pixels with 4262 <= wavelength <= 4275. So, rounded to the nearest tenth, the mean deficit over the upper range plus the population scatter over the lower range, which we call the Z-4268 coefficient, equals 1.4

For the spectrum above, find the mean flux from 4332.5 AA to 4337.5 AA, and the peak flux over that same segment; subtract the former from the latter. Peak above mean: 0.56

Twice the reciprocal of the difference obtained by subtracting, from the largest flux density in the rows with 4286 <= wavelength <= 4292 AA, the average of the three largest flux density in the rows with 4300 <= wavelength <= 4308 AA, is -4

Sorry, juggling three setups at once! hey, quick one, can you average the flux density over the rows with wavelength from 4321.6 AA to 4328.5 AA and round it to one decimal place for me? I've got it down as 14.3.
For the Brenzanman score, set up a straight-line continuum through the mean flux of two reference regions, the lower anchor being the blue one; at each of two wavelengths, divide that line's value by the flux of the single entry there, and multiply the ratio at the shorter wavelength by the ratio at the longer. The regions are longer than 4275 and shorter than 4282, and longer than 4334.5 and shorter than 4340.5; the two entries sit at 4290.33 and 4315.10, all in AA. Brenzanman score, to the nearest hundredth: 1.19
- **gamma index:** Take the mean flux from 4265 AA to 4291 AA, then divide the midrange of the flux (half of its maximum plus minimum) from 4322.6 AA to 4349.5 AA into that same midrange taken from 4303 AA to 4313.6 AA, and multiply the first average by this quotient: 10.3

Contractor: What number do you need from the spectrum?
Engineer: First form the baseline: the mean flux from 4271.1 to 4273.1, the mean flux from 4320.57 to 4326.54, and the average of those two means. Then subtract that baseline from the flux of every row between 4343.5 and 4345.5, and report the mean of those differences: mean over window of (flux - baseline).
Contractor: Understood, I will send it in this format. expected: 1.3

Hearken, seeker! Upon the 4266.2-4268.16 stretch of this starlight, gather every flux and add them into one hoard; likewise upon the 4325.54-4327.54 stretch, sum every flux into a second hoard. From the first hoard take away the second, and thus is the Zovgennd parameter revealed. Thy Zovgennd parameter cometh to -3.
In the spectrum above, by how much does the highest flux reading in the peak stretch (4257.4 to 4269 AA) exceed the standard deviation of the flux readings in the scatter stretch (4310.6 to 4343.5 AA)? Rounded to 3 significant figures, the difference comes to 12.2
